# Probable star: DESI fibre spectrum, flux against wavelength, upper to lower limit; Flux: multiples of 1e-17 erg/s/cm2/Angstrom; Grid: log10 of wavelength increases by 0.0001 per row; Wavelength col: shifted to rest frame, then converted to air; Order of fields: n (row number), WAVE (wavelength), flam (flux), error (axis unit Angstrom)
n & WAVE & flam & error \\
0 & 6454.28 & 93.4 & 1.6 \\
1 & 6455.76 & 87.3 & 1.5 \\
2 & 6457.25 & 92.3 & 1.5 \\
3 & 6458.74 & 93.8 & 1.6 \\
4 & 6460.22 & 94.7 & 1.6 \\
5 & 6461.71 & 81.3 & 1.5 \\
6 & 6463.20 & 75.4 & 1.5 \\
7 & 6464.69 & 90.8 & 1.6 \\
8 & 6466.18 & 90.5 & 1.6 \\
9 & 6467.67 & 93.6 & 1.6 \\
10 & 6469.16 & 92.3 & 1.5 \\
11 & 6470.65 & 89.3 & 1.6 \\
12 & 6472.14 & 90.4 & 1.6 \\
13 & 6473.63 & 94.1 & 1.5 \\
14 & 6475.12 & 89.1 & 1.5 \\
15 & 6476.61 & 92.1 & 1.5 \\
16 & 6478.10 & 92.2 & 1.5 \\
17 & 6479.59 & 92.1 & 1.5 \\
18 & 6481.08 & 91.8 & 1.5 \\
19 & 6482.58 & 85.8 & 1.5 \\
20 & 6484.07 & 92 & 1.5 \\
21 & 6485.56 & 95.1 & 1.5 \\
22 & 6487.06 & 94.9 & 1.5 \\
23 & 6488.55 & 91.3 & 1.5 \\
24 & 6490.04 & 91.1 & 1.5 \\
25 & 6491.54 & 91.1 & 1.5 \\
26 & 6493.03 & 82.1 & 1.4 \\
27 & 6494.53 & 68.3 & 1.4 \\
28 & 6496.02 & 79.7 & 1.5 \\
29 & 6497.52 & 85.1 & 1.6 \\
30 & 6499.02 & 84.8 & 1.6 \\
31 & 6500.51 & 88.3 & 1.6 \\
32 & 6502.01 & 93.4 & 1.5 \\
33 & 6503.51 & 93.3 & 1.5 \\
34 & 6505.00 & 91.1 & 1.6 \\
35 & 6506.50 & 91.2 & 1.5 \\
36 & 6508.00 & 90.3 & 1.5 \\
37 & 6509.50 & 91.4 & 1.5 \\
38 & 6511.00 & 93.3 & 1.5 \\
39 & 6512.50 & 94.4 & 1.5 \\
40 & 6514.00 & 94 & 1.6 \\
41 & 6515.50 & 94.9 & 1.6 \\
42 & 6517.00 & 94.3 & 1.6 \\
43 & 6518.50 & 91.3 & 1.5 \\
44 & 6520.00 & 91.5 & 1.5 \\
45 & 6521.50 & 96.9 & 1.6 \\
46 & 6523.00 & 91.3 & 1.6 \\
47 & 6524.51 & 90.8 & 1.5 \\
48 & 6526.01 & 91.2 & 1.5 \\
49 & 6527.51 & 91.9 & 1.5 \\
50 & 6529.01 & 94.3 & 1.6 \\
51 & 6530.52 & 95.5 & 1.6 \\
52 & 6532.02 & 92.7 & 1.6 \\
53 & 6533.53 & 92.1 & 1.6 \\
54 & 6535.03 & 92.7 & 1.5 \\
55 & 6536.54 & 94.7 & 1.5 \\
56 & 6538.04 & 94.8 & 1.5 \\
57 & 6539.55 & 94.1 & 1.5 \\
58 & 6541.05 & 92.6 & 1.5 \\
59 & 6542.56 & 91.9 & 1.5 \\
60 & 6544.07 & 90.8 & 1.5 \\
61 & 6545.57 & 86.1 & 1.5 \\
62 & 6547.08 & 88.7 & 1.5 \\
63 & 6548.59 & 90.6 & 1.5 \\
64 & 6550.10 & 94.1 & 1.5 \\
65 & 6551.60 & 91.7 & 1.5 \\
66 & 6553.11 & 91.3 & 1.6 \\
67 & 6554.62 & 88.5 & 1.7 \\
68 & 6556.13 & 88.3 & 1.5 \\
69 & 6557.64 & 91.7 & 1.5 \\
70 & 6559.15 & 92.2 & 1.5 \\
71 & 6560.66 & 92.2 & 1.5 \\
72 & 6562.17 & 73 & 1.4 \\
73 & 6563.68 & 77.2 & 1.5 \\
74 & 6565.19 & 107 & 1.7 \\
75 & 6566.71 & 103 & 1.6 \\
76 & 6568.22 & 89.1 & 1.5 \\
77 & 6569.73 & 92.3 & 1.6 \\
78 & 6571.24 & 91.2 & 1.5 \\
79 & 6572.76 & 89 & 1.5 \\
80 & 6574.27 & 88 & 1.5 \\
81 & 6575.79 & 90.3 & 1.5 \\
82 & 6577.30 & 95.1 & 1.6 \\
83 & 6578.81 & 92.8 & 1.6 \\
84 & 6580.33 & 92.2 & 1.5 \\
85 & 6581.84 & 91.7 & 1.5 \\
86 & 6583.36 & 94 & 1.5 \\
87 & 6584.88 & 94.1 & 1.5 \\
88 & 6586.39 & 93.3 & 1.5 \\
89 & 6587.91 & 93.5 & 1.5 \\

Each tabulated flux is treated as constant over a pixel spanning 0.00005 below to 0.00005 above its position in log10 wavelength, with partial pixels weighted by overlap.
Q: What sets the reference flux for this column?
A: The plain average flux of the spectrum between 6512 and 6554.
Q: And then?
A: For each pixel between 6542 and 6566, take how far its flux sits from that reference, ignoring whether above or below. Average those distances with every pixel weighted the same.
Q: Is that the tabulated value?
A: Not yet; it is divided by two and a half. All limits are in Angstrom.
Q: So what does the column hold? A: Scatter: 1.9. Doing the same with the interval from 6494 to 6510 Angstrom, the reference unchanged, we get 2.3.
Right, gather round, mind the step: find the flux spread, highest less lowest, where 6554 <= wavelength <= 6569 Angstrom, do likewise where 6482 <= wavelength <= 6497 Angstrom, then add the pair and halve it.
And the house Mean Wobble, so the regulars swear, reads 30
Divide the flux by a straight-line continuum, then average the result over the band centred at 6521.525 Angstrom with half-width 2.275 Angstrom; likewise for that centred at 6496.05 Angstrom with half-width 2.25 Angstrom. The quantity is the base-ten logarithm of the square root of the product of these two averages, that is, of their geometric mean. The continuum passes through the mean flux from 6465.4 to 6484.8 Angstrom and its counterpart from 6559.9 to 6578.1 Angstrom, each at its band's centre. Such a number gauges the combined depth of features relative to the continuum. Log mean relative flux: -0.029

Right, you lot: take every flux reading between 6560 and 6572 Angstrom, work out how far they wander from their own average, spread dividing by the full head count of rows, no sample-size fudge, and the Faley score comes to 11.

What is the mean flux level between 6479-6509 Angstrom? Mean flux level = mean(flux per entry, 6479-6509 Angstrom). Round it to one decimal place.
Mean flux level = 88.6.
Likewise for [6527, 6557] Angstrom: 91.9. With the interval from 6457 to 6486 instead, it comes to 90.4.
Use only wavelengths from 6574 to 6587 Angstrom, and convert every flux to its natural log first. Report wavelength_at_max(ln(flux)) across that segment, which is 6577.30 Angstrom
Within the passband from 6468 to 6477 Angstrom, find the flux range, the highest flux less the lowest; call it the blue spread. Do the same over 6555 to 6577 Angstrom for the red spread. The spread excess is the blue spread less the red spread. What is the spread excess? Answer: -29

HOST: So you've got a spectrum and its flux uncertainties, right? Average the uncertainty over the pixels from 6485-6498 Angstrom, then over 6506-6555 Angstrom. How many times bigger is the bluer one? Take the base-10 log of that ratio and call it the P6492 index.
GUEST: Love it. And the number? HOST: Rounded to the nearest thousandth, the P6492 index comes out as -0.014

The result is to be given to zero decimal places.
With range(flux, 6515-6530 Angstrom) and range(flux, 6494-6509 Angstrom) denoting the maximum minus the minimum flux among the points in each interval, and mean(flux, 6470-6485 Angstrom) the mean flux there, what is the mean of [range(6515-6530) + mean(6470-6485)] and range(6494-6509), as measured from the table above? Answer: 61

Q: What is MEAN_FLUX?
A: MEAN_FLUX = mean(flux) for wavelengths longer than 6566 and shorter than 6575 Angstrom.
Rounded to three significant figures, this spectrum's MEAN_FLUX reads 92.1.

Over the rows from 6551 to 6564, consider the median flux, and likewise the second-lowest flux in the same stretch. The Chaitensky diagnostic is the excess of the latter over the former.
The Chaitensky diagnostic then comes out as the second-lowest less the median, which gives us -14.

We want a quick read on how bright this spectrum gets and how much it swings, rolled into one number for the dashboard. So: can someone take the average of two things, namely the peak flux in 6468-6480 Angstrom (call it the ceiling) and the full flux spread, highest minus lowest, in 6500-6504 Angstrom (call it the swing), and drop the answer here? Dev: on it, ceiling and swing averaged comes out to 49.6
